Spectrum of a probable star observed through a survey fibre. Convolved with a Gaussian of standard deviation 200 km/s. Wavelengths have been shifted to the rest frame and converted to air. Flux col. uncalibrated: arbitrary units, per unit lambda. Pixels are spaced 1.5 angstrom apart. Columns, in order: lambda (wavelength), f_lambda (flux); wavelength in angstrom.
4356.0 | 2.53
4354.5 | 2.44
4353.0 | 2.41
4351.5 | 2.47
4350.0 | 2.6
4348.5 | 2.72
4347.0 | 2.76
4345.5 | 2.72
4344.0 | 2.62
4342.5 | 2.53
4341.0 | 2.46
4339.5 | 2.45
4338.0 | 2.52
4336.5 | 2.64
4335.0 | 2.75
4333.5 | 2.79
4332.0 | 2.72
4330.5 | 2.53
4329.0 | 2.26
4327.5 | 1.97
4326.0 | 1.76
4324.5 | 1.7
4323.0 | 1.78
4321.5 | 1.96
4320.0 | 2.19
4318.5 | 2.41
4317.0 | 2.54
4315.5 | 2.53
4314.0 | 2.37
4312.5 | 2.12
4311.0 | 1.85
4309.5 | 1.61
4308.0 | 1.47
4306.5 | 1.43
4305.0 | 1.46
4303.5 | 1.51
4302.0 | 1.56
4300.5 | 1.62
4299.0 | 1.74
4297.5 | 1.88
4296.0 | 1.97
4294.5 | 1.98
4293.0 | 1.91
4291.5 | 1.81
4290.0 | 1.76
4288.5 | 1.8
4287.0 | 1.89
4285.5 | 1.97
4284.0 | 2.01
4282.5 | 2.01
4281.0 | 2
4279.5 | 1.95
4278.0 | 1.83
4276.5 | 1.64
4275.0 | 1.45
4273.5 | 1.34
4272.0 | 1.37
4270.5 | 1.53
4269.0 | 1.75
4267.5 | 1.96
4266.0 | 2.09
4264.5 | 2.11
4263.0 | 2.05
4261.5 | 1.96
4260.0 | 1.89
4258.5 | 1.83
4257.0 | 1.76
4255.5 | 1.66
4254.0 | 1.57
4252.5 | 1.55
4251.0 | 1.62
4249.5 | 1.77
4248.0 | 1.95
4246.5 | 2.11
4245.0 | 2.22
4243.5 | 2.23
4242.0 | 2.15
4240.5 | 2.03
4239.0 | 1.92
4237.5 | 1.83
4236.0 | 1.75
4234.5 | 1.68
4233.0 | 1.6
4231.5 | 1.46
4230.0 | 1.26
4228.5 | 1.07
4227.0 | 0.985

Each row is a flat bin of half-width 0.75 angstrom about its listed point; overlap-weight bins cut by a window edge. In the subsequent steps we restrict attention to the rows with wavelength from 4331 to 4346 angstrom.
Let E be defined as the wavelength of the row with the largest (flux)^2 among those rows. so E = 4333.5 angstrom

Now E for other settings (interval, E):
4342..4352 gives 4347.0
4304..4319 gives 4317.0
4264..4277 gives 4264.5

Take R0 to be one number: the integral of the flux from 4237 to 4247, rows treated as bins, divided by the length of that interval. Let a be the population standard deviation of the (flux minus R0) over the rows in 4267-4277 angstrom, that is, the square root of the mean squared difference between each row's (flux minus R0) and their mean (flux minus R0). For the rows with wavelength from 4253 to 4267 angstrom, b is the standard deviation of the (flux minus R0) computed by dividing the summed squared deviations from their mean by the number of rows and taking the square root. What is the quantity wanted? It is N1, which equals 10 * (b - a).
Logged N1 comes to -0.3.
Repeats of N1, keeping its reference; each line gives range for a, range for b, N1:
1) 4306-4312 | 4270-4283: 0.9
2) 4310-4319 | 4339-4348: -1.3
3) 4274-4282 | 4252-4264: -0.3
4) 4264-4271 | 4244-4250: -0.5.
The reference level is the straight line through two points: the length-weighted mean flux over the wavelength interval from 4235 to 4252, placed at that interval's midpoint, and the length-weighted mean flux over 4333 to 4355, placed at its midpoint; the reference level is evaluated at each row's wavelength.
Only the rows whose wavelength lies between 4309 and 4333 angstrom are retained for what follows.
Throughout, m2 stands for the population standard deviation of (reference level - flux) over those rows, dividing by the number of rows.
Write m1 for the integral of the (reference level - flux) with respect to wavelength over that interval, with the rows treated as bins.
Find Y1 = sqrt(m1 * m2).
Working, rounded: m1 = 6.9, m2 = 0.33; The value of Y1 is 1.5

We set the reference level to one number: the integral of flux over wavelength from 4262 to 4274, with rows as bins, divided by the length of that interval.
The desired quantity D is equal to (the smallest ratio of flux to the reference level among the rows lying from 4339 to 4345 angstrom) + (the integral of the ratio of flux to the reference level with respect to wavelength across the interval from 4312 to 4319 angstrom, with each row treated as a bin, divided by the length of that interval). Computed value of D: 2.71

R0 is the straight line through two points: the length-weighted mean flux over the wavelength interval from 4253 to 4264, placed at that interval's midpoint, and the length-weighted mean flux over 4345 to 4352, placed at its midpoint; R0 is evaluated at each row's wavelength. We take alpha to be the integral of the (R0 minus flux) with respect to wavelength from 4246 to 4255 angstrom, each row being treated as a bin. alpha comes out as -0.1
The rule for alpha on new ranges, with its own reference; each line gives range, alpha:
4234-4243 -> -2.5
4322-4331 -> 4.2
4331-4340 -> -1.0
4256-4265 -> -0.8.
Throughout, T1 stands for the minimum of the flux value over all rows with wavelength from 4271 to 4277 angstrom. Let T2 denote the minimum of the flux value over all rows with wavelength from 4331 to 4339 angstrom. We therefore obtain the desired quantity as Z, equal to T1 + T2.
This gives 3.86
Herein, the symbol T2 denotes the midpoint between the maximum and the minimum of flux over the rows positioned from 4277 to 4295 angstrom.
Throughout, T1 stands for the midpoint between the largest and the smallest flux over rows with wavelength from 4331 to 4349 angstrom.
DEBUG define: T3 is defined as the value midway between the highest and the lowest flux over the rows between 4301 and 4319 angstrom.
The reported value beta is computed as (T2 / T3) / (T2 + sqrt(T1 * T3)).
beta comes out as 0.228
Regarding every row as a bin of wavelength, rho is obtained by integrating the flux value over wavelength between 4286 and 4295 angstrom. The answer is 16.7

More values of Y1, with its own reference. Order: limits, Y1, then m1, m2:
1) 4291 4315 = 1.9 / 13.3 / 0.26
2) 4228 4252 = 1.0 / 3.2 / 0.30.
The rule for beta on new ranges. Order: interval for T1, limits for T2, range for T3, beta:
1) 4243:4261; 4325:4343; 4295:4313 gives 0.312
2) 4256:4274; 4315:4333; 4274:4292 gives 0.324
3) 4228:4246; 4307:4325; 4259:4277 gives 0.315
